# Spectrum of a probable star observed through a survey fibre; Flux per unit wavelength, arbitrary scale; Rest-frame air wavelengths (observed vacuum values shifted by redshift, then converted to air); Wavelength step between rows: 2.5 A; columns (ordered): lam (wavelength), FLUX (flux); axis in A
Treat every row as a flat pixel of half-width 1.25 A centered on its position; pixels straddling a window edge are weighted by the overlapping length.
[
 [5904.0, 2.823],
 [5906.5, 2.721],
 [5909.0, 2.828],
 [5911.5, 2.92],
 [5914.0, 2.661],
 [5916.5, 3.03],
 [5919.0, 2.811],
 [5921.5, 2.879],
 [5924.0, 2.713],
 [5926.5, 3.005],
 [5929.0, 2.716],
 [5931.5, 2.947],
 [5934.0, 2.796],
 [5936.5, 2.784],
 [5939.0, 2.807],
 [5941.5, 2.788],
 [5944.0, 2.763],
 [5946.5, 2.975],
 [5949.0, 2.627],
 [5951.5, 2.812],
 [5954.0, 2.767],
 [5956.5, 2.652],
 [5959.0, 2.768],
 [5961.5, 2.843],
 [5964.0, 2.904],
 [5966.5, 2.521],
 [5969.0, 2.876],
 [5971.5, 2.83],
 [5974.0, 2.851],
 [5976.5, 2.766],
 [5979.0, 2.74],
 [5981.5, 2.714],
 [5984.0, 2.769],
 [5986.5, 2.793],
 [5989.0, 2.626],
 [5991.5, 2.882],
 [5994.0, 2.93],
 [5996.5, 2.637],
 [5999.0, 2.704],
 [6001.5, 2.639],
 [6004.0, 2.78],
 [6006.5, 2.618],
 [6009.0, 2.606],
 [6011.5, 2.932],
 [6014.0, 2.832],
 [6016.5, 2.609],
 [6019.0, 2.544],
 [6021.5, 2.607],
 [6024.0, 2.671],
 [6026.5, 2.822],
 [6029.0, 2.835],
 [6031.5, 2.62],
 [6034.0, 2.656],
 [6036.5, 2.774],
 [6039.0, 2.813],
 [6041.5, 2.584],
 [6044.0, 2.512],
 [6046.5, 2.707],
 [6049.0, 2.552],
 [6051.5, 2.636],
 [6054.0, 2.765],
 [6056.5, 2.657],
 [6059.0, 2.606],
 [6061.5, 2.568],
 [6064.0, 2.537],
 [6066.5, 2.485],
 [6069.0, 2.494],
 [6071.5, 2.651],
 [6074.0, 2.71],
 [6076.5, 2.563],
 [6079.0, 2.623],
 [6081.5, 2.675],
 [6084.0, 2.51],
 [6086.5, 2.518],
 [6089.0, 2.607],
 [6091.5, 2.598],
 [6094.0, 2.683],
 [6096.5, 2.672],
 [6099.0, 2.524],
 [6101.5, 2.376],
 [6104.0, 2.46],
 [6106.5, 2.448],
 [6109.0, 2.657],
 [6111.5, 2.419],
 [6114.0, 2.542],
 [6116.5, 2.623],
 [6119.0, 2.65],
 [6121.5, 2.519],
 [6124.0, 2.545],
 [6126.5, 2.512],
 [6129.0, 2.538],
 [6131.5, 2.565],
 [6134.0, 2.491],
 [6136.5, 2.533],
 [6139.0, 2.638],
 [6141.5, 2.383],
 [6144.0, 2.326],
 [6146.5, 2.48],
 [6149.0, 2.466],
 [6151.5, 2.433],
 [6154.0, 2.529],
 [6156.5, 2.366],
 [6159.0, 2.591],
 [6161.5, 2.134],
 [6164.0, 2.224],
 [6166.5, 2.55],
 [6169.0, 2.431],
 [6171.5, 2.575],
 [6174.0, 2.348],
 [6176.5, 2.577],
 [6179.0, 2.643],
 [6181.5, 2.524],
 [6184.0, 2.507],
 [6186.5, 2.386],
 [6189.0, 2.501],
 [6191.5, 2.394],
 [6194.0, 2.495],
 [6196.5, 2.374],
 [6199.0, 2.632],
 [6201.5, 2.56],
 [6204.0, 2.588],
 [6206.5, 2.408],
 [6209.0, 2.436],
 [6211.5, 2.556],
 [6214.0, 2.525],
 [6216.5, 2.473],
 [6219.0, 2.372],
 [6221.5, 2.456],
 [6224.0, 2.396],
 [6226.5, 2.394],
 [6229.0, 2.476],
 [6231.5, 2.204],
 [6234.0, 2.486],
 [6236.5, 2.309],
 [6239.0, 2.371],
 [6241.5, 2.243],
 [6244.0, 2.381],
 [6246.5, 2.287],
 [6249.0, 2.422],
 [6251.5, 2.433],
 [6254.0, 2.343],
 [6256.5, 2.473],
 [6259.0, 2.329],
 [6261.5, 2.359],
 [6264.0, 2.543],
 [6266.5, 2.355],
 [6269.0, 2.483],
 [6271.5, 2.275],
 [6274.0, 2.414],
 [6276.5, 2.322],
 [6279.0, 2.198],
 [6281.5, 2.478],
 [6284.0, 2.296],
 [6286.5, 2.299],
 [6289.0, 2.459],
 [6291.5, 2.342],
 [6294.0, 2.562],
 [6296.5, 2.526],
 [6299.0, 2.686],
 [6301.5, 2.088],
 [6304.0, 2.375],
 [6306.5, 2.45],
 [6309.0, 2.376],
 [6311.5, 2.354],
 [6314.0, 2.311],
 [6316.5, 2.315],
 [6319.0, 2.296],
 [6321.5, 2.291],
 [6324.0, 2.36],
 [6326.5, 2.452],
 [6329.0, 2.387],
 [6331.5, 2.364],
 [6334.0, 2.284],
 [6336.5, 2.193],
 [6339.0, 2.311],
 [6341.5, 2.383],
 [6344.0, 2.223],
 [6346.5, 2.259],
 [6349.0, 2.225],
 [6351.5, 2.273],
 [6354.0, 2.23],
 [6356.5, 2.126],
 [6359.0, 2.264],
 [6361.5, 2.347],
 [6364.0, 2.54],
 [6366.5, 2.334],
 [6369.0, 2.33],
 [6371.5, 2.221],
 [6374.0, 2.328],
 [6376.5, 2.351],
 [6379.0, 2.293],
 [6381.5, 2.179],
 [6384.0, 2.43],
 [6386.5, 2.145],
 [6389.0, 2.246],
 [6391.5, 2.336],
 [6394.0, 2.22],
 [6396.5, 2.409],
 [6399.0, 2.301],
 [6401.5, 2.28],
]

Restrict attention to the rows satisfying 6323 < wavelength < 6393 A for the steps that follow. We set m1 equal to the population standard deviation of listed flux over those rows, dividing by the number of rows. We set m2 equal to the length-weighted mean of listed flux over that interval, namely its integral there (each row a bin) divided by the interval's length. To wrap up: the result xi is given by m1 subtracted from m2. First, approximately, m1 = 0.092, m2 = 2.30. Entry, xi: 2.21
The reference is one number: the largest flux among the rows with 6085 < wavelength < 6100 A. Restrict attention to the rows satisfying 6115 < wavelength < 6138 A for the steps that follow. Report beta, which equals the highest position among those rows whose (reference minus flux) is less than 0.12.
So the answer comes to 6131.5 A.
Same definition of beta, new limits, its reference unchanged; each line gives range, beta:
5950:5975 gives 5974.0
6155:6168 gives 6159.0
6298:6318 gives 6299.0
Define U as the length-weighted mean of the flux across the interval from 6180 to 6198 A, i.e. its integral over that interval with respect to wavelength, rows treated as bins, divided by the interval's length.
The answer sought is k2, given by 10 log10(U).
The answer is 3.91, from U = 2.46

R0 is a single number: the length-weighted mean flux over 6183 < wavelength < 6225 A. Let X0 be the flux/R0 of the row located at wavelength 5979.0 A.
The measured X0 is 1.11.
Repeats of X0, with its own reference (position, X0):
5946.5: 1.20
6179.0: 1.07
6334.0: 0.92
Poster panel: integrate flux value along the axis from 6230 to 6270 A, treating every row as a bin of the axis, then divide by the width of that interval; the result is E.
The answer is 2.38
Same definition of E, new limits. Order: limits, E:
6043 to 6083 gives 2.61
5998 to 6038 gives 2.70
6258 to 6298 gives 2.39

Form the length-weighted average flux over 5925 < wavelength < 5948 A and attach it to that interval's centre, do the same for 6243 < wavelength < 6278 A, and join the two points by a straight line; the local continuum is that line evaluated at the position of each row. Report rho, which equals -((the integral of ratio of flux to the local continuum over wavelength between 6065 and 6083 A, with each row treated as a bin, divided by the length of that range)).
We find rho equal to -0.98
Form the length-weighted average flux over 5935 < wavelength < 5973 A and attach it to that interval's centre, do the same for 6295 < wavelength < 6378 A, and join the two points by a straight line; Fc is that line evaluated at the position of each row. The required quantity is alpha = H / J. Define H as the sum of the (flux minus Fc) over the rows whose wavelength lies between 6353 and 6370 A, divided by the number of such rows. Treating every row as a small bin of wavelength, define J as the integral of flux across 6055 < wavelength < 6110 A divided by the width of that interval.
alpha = 0.004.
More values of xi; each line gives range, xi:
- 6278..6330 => 2.25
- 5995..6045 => 2.58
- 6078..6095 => 2.54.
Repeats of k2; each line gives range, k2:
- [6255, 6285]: 3.76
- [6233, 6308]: 3.78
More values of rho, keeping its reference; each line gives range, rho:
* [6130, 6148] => -0.97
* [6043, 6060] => -0.98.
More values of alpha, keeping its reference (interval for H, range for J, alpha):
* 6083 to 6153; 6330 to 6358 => -0.028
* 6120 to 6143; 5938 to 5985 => -0.017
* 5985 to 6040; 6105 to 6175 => 0.005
